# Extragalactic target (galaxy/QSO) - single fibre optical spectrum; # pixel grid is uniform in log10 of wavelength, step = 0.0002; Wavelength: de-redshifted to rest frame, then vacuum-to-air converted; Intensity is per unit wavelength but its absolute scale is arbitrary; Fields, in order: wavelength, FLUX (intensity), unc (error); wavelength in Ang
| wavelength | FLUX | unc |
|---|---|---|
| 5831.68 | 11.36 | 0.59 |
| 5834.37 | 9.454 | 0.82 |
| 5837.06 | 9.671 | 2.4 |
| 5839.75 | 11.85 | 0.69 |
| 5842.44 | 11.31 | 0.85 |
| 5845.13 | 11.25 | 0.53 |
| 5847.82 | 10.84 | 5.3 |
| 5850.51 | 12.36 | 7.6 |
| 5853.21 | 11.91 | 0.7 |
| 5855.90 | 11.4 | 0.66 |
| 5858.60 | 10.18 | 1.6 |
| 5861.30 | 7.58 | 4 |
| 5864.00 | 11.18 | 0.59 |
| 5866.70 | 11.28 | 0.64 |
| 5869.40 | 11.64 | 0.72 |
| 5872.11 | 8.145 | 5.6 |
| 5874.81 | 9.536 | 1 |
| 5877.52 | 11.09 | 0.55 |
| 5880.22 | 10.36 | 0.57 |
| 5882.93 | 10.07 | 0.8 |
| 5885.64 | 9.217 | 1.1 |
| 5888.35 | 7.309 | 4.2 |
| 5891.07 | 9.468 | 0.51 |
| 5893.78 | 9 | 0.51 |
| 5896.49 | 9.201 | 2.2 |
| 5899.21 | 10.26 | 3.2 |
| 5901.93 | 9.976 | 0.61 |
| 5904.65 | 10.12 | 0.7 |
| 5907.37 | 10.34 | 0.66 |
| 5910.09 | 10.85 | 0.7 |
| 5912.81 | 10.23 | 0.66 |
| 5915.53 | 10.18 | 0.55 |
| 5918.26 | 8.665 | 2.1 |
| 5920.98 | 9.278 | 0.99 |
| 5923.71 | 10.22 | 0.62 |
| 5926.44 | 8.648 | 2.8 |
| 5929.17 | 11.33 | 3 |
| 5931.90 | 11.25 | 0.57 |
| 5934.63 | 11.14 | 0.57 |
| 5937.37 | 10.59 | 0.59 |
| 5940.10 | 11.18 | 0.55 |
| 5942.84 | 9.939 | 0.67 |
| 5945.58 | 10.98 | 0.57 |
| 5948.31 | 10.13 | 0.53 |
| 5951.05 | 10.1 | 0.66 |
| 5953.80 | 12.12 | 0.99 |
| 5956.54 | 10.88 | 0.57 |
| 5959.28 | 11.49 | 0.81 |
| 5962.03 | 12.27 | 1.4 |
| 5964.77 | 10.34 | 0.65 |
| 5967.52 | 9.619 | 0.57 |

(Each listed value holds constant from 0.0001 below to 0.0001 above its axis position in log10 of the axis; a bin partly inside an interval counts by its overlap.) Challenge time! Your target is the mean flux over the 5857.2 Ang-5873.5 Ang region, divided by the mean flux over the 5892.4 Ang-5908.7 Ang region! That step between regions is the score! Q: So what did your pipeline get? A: 1.02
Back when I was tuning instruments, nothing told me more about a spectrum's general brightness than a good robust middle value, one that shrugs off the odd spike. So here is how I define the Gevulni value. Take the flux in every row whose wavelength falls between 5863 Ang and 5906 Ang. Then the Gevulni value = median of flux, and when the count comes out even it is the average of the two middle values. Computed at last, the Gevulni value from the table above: 10.0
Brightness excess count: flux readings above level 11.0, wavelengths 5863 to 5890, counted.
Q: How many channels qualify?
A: 4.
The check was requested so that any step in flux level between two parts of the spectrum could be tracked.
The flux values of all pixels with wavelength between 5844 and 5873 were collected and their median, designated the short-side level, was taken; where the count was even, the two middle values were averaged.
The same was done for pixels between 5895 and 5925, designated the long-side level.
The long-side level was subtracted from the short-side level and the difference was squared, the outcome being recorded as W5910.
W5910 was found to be 1.1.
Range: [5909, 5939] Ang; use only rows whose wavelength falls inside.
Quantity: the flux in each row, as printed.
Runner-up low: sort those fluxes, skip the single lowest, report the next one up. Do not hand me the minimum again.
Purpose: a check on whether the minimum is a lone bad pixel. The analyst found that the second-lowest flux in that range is 8.665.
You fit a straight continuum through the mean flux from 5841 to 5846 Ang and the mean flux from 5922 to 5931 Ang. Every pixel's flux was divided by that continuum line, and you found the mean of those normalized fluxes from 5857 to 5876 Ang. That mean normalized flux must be 0.91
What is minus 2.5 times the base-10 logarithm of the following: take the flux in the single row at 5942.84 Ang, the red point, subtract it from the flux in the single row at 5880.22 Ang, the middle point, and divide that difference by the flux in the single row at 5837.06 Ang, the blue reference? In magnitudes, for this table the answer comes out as 3.4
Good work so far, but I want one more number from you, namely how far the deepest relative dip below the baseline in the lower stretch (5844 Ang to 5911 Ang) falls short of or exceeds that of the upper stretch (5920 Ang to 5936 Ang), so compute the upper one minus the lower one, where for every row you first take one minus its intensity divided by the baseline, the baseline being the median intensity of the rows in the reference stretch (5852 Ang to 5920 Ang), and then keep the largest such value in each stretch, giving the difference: -0.13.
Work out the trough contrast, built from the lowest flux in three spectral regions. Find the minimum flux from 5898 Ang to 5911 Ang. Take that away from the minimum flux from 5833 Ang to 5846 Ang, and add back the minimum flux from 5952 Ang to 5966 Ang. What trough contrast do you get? 9.8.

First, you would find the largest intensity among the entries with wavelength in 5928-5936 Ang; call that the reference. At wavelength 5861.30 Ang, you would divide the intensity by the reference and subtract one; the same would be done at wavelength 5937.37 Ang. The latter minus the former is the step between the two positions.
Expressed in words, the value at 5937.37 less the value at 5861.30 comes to 0.27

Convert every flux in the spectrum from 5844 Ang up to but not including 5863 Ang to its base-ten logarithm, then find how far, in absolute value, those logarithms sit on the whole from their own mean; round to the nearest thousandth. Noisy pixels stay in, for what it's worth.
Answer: 0.048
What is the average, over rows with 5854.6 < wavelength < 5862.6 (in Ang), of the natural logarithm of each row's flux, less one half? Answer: 1.76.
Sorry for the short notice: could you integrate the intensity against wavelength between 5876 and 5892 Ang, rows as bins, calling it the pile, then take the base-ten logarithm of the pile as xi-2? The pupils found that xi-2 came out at 2.19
